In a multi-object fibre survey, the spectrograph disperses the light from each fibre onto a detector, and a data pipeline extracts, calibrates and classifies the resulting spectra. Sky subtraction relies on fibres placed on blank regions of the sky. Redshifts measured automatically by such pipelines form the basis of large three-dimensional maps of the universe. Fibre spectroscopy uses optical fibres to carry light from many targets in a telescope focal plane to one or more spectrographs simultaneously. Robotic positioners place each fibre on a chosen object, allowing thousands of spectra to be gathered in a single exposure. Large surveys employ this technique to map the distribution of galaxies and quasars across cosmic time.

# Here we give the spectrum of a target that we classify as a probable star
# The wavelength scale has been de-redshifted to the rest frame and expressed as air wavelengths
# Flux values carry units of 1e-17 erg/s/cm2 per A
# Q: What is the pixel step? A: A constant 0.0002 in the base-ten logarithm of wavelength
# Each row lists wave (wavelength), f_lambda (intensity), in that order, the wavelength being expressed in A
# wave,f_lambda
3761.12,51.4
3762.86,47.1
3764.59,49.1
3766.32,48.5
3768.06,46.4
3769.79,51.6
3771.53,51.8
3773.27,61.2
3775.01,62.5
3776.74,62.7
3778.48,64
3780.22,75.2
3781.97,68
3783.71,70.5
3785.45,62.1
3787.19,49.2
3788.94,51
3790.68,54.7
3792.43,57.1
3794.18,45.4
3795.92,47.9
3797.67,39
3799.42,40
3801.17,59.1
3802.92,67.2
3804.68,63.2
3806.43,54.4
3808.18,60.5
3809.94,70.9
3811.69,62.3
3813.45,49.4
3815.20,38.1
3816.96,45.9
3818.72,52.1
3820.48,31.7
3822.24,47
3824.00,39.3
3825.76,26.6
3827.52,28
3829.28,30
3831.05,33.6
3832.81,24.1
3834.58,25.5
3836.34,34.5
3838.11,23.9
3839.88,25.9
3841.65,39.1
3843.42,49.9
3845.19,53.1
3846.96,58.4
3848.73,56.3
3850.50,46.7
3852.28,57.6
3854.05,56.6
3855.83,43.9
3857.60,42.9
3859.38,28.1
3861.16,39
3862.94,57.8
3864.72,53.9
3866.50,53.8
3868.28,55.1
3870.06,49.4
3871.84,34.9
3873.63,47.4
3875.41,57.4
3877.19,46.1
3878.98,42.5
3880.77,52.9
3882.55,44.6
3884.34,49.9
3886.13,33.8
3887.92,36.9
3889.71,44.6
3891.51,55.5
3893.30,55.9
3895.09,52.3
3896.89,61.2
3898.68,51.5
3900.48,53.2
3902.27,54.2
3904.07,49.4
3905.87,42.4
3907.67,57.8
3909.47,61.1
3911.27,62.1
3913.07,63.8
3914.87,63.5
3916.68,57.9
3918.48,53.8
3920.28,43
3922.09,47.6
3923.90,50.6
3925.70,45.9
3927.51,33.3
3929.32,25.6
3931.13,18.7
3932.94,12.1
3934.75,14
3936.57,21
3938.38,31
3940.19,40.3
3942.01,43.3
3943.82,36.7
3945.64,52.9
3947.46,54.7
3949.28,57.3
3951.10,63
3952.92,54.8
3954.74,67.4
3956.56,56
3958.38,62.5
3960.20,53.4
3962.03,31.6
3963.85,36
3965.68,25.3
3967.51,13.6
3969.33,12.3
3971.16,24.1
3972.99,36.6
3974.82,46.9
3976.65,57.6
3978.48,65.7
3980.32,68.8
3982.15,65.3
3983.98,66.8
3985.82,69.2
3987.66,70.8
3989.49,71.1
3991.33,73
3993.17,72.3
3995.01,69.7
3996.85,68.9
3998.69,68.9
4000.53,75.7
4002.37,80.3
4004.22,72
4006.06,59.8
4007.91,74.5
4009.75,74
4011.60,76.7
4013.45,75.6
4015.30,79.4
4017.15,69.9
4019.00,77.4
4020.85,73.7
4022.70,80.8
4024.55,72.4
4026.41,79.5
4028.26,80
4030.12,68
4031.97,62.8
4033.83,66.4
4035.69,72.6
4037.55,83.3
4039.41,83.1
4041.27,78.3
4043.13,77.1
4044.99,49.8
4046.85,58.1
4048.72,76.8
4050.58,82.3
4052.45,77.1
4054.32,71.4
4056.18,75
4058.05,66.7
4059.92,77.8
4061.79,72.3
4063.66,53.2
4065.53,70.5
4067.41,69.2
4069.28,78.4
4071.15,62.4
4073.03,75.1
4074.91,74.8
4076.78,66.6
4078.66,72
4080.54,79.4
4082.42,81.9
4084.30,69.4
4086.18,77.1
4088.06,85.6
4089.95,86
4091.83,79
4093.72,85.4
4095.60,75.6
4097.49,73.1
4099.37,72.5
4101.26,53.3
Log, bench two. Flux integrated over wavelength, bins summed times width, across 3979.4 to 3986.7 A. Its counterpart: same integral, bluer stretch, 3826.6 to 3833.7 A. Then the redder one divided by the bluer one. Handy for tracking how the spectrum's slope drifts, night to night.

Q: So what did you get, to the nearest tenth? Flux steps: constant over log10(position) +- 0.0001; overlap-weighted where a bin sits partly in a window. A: 2.4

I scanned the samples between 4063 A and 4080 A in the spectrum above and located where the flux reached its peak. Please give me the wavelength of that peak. 4069.28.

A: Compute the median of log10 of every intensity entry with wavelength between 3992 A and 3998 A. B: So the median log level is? 1.84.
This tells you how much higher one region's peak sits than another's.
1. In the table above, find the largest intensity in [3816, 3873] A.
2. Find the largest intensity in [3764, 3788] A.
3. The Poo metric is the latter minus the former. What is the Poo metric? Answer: 17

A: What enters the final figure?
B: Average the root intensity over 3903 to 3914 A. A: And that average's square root 2.73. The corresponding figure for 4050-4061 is 2.94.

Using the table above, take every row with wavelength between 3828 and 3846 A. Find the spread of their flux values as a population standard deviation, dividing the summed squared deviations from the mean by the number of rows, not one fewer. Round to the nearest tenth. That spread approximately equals 10.0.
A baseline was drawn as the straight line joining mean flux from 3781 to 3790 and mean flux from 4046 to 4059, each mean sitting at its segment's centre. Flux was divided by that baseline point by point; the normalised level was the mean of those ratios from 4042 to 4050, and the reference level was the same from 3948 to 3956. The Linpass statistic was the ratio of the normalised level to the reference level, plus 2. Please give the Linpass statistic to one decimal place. 3.0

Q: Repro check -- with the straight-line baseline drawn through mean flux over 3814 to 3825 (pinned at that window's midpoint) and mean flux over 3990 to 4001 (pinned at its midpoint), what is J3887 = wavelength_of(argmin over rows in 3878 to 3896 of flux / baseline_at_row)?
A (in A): 3886.13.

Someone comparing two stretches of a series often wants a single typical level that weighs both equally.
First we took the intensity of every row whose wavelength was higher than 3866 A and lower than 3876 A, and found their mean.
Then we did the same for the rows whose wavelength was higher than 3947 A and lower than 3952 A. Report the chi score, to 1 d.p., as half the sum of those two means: 54.0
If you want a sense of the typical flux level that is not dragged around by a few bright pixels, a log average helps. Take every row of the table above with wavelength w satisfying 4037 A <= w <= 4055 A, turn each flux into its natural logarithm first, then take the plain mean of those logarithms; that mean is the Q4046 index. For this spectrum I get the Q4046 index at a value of 4.29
